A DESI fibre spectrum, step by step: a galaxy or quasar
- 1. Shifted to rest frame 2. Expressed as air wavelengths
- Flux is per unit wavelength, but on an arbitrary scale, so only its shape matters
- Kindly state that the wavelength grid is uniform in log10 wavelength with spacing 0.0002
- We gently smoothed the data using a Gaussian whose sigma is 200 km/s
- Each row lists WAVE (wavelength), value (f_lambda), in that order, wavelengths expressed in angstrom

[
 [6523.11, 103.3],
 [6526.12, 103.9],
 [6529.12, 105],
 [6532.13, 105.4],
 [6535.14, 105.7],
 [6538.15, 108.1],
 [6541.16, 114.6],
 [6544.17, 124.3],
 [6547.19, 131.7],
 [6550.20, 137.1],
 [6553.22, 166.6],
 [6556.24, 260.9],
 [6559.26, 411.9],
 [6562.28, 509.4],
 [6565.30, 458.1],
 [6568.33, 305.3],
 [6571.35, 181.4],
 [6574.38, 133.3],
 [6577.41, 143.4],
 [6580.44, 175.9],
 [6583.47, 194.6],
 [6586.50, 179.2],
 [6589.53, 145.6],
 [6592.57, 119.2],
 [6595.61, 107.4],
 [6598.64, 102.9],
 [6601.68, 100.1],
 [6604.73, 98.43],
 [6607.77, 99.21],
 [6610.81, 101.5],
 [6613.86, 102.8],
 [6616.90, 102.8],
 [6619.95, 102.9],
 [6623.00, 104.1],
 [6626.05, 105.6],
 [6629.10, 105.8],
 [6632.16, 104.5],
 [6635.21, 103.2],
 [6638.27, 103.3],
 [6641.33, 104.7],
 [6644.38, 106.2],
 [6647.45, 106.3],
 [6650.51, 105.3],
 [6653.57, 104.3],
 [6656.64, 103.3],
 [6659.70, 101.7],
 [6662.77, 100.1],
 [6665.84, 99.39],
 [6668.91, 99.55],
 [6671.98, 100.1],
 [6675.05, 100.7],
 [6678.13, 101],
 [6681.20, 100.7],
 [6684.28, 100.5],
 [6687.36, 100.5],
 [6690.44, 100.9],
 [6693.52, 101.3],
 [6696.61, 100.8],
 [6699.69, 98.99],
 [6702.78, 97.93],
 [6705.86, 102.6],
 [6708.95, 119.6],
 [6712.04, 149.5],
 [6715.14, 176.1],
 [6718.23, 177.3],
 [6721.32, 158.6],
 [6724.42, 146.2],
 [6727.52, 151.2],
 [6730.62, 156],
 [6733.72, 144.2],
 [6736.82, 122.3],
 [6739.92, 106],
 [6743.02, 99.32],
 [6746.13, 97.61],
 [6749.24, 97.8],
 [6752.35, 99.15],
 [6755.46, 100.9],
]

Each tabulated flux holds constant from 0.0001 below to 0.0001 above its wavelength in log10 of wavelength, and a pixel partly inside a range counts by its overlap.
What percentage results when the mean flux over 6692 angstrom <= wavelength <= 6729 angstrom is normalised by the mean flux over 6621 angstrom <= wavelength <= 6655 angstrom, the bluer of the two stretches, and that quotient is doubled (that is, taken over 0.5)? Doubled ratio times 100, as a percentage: 251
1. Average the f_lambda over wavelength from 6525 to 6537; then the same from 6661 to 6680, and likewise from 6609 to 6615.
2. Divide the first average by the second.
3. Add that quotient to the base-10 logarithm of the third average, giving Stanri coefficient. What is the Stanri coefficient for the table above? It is 3.06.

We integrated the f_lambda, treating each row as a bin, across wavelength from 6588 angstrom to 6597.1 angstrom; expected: 1130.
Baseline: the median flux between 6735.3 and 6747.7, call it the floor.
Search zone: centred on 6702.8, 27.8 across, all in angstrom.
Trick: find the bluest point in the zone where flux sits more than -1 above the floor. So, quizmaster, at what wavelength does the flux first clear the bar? 6705.86 angstrom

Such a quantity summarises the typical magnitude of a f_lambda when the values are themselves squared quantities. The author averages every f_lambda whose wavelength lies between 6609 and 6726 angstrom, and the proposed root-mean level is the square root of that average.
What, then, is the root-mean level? 10.5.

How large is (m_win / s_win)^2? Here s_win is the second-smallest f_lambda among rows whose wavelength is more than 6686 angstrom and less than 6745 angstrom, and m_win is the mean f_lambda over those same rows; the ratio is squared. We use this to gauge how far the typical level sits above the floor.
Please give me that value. 1.64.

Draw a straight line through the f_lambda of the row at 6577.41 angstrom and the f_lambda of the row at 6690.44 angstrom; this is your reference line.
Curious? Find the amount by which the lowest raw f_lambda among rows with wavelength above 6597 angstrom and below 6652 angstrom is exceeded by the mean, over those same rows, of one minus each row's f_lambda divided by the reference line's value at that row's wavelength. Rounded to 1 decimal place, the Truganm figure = -98.3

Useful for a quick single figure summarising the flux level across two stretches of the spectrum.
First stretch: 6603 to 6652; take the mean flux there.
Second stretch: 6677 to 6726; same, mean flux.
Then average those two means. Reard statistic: 112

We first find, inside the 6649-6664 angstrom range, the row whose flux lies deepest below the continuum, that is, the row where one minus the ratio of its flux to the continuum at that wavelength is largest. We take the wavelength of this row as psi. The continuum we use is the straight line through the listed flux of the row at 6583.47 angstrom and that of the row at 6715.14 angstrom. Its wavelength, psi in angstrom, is 6662.77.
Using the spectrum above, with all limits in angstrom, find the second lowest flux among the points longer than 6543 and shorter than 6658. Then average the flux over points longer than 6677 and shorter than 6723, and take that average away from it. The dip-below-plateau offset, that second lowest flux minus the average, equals -20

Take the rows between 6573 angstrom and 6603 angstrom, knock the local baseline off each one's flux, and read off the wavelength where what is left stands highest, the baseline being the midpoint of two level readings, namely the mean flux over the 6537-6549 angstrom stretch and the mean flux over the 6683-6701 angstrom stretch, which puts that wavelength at 6583.47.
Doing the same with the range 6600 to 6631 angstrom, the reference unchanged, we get 6629.10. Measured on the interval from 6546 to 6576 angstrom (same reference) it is 6562.28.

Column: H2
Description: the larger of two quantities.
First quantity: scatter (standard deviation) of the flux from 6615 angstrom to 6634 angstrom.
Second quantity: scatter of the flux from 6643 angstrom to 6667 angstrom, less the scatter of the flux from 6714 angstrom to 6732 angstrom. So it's 1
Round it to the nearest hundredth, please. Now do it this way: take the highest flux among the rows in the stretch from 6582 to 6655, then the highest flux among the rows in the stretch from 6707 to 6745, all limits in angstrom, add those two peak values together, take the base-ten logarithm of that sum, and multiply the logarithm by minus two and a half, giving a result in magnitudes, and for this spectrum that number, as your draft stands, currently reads -6.43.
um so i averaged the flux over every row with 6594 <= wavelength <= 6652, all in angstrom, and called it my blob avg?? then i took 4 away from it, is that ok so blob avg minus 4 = 100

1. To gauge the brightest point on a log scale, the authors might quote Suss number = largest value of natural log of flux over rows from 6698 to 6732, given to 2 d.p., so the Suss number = 5.18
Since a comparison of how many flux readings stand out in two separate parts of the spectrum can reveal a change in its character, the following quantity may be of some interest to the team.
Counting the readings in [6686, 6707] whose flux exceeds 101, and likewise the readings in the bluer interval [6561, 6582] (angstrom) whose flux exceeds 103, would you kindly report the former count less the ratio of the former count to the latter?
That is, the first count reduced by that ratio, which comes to 1.7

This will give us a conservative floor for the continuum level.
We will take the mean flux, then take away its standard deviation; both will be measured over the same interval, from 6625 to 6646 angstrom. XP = 104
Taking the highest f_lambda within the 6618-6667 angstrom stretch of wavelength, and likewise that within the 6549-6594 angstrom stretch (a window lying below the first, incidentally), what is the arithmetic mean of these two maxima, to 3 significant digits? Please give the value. 308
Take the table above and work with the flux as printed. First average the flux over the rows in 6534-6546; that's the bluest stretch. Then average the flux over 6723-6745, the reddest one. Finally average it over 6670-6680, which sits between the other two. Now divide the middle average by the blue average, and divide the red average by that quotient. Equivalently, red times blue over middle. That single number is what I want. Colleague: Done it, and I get 149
